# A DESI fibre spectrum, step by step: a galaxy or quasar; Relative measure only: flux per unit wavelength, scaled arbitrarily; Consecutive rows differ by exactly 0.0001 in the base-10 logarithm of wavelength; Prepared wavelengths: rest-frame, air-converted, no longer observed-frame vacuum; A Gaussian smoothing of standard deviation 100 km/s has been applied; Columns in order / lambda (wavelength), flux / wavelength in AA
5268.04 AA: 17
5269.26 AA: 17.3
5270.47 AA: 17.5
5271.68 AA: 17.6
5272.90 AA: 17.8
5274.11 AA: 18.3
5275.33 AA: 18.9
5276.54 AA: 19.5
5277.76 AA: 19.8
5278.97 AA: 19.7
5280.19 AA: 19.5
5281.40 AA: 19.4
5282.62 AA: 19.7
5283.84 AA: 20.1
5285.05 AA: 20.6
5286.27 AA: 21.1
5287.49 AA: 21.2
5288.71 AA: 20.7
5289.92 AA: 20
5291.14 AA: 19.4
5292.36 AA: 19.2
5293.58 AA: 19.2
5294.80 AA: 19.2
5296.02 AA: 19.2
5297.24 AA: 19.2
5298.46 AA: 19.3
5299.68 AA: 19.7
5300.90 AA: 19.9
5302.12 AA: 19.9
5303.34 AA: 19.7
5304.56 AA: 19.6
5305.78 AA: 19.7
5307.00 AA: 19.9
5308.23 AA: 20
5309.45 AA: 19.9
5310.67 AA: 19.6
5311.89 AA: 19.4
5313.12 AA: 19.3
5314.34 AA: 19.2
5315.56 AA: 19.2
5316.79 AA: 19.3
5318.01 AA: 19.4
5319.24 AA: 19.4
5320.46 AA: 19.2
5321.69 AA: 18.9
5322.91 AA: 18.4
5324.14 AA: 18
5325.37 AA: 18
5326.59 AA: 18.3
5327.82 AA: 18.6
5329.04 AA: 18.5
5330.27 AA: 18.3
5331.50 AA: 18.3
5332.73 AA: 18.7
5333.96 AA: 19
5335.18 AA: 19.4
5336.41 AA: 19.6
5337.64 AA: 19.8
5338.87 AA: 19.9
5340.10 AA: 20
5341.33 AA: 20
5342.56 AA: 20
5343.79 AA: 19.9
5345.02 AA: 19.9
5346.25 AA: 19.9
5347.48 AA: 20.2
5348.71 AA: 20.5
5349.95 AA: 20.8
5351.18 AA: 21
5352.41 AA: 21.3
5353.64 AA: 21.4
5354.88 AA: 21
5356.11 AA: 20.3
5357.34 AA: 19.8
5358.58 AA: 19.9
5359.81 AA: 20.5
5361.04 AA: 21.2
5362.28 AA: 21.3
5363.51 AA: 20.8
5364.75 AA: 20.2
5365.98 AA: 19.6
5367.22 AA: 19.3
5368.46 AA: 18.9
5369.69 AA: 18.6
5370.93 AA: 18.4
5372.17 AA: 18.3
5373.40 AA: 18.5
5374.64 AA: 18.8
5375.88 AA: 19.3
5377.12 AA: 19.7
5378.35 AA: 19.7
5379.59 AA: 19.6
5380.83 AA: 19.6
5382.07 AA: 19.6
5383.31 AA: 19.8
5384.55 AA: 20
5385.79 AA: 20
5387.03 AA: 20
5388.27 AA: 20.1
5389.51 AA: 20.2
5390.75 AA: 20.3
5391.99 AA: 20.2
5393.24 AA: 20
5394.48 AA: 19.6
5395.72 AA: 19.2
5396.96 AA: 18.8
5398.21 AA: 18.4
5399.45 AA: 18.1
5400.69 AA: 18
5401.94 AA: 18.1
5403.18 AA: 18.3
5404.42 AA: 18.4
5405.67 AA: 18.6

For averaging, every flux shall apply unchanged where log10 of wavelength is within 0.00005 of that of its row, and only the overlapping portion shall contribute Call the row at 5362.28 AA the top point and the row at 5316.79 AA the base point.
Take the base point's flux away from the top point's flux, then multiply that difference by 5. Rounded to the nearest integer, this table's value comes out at 10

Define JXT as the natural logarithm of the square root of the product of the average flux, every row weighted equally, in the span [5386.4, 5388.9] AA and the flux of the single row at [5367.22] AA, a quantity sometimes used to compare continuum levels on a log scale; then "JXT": 2.98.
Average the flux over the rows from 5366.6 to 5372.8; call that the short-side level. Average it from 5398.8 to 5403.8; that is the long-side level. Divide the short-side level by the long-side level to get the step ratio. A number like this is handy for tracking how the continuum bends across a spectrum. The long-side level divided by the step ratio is 17.6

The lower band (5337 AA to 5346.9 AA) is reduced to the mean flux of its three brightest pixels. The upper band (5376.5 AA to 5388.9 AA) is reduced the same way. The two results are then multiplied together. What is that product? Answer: 401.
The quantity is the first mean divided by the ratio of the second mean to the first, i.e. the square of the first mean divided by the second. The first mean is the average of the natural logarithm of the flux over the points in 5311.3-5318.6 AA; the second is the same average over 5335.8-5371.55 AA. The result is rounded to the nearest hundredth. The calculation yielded 2.92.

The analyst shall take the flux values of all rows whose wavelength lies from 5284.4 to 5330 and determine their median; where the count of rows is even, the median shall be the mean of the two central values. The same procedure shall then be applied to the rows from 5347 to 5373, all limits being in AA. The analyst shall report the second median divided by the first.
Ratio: 1.05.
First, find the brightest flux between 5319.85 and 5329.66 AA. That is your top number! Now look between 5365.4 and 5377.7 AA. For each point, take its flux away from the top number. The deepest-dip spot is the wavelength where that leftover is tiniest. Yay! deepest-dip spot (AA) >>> 5377.12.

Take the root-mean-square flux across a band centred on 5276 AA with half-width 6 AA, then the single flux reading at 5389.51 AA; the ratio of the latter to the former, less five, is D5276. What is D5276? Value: -3.93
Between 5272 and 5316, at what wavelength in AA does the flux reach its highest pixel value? 5287.49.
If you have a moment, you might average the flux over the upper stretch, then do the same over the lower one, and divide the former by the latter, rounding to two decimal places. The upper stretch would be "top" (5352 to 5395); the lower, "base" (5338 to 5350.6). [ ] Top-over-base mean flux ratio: 0.99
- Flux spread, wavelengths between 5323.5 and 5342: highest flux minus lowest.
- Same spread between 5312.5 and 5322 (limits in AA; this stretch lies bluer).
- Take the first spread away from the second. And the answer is -1.5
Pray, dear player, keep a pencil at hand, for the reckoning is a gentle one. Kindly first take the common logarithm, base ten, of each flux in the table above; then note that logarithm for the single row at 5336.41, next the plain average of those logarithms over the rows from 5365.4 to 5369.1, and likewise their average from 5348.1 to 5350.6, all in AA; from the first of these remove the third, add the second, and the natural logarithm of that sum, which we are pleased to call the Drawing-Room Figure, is 0.23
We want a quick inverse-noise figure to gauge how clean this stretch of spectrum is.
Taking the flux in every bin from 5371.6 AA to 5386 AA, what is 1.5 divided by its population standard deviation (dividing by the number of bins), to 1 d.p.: 2.8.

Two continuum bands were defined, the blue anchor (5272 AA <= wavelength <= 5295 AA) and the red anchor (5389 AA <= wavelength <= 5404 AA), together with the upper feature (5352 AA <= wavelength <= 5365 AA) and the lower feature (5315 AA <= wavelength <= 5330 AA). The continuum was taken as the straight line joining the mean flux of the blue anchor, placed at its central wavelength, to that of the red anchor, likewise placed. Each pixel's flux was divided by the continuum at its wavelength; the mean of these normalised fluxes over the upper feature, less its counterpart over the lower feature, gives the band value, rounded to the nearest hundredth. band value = 0.11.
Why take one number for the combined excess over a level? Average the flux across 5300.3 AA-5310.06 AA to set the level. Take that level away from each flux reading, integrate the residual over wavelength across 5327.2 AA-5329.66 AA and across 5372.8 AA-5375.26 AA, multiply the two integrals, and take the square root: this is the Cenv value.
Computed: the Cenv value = 3.02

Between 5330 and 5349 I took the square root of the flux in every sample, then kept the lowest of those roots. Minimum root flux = 4.28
